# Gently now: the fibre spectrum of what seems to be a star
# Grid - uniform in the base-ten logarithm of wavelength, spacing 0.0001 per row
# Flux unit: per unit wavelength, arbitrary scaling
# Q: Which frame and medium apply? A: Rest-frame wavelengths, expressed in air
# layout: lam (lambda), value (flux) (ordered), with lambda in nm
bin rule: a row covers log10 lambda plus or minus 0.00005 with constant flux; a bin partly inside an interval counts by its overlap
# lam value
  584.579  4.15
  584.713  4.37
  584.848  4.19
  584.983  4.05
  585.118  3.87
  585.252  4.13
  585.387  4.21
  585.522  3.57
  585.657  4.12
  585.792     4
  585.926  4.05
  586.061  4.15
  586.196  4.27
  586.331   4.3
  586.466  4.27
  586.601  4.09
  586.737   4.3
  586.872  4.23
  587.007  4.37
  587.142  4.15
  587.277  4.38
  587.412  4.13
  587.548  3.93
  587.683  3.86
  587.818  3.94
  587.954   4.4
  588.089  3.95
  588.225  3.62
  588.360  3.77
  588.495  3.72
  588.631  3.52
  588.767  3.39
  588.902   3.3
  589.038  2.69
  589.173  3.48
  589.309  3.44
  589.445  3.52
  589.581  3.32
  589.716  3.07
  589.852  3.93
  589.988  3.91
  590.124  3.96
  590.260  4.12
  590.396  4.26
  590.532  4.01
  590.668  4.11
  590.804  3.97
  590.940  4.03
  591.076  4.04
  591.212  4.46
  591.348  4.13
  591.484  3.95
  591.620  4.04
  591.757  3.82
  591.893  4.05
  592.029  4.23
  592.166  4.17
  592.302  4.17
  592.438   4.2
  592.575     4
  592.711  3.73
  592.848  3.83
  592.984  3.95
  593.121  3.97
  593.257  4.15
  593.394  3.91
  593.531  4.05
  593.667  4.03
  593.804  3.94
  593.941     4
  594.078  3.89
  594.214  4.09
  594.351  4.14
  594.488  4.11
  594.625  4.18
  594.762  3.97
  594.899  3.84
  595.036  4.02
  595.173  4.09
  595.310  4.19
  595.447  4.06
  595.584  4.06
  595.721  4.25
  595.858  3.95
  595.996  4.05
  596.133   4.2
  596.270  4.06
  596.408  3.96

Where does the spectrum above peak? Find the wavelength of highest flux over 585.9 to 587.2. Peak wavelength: 587.007 nm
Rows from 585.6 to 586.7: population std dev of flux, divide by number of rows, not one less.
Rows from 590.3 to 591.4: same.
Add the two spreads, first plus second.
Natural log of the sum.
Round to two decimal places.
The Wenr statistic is -1.36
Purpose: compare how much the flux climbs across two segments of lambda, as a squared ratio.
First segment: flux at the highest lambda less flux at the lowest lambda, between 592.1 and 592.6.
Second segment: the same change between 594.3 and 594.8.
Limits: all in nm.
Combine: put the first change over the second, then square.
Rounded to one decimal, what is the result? 1.0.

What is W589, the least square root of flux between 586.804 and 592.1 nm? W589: 1.64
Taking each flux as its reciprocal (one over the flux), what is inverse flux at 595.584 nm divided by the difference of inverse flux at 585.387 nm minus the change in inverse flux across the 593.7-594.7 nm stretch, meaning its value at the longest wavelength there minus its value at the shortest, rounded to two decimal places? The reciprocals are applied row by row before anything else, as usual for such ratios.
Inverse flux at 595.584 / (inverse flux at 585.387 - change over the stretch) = 0.98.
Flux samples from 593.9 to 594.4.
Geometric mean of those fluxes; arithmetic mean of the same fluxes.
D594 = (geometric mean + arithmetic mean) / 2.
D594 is 4.03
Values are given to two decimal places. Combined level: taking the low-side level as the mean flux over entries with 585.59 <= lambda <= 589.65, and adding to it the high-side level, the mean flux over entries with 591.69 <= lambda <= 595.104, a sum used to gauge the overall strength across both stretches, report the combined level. 7.91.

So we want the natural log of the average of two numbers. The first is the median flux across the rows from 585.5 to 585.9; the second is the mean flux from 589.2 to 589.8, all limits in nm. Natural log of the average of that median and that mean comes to 1.30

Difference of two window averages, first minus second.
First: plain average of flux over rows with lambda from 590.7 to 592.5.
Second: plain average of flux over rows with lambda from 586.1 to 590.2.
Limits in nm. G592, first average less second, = 0.26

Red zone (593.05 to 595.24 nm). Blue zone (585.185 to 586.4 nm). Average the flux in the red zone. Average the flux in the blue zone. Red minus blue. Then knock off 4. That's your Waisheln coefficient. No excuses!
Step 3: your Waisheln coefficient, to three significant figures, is -4.07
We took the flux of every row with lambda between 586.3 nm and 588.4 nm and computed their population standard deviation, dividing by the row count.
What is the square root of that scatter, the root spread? 0.48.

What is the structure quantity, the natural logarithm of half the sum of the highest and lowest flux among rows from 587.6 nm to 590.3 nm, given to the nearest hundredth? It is 1.27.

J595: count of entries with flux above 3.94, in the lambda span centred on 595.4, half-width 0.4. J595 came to 6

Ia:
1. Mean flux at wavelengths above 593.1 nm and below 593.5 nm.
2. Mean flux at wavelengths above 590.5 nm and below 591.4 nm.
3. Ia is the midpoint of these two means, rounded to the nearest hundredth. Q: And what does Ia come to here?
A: 4.06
